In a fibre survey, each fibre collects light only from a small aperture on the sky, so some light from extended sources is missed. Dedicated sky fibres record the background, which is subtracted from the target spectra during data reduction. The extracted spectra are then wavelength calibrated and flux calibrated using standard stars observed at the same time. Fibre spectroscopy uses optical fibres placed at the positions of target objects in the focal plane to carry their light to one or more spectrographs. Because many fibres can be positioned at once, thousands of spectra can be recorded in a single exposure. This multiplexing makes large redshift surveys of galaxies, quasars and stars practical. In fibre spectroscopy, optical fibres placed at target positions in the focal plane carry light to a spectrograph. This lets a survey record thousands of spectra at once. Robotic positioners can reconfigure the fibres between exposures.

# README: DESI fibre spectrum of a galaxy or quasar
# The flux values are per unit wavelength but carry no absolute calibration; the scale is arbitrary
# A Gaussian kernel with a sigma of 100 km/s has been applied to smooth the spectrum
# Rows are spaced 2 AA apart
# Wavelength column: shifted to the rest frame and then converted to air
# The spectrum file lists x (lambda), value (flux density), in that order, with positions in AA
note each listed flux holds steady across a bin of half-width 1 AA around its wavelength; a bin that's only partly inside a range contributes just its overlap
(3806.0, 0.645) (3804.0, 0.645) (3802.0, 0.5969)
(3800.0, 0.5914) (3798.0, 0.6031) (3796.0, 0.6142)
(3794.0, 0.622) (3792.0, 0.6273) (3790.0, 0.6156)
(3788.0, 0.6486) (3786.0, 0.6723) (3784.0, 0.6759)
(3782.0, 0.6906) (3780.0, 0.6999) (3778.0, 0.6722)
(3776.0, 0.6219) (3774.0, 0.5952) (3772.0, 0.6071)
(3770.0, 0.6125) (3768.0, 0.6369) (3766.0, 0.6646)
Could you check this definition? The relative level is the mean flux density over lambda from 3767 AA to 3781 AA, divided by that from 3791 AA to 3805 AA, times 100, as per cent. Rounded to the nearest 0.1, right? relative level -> 103.4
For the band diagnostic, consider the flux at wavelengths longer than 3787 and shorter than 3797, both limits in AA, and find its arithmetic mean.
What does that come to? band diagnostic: 0.626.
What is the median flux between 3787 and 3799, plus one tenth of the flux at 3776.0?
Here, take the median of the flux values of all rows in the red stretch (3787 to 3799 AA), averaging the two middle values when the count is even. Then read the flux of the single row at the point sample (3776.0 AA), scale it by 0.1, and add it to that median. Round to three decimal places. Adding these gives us 0.681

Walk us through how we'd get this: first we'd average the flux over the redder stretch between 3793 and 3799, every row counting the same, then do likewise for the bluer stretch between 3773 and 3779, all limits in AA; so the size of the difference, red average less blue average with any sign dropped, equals 0.017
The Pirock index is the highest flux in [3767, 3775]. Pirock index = 0.6369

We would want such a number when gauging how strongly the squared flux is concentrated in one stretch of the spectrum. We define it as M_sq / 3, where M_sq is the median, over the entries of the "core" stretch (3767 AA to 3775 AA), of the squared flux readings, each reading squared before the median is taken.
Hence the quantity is 0.124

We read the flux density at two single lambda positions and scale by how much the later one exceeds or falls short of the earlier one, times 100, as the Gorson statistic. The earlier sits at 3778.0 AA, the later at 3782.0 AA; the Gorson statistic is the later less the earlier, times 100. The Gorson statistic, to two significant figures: 1.8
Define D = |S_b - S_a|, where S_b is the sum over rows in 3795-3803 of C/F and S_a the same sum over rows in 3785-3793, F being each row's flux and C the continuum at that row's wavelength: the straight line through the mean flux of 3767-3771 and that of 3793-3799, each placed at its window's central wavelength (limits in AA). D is 0.22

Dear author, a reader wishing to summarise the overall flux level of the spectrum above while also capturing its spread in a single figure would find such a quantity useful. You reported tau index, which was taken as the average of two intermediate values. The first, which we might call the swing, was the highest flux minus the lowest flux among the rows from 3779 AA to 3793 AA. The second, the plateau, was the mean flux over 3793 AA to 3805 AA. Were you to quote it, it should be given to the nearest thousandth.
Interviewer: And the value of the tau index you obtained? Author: 0.348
